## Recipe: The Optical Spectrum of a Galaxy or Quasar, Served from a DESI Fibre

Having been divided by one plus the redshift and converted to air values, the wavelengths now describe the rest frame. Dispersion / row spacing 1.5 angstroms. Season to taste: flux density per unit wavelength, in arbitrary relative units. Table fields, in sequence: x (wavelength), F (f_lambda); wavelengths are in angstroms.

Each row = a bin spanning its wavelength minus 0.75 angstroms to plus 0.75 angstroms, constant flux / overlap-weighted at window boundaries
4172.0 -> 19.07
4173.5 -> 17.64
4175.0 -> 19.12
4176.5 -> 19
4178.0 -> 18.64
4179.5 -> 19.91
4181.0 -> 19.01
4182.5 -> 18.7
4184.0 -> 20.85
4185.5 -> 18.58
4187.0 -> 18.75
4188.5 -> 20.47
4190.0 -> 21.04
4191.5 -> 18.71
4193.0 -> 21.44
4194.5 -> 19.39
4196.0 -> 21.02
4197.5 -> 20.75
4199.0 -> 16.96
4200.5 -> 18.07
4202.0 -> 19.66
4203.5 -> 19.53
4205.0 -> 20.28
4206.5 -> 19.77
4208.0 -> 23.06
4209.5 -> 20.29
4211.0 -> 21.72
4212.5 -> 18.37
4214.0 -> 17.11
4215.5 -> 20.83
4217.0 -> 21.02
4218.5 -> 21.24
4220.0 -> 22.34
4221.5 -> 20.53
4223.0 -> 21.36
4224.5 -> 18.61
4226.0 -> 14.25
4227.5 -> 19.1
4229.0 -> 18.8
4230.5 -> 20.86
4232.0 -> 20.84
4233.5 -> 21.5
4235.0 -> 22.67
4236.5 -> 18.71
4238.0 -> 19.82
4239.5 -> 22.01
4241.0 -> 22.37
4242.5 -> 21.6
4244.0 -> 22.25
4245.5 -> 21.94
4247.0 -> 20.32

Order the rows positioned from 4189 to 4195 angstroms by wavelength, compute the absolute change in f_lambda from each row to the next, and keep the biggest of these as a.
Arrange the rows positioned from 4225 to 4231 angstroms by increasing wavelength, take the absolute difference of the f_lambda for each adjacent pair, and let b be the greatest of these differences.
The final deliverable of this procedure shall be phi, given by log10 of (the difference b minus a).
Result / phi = 0.33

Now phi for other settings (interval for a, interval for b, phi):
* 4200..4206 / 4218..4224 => -0.66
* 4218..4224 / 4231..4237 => 0.33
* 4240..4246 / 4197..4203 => 0.48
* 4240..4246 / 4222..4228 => 0.61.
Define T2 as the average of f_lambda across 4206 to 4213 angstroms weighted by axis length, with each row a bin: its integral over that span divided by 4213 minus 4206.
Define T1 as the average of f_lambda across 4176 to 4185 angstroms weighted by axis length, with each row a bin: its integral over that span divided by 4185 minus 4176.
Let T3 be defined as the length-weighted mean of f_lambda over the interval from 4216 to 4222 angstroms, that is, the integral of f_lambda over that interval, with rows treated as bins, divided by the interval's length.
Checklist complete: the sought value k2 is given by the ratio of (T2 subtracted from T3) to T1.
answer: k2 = 0.028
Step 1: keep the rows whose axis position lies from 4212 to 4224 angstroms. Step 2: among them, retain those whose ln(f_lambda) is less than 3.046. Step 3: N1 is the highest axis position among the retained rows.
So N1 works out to 4221.5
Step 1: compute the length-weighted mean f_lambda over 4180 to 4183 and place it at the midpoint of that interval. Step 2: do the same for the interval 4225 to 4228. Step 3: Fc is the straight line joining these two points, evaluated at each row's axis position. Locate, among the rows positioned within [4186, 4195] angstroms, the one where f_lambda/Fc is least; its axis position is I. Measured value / 4187.0 angstroms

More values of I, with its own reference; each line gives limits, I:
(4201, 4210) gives 4203.5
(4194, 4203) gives 4199.0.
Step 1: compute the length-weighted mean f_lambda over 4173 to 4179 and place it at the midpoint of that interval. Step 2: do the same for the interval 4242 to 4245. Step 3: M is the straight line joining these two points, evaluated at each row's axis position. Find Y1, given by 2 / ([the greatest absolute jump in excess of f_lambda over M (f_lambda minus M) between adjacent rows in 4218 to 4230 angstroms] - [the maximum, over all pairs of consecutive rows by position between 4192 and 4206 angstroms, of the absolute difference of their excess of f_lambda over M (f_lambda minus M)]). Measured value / 2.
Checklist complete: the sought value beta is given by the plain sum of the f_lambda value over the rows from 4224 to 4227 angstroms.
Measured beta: 33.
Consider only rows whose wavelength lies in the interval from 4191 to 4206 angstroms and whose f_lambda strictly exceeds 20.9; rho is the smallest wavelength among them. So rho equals 4193.0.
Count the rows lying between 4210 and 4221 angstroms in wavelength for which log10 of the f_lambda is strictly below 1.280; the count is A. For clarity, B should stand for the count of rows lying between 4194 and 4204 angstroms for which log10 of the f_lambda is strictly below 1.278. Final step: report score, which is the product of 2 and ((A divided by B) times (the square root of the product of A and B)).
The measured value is 4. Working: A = 2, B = 2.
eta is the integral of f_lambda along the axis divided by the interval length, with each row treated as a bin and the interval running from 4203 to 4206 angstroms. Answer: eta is 19.9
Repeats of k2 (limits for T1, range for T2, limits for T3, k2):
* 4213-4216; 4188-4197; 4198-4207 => -0.068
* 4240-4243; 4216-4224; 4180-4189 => -0.083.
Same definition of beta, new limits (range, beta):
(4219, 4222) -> 43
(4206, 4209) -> 43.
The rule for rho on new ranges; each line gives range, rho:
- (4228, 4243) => 4233.5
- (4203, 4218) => 4208.0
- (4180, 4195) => 4190.0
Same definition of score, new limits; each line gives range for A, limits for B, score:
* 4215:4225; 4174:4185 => 1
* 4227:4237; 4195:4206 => 4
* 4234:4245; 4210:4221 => 1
